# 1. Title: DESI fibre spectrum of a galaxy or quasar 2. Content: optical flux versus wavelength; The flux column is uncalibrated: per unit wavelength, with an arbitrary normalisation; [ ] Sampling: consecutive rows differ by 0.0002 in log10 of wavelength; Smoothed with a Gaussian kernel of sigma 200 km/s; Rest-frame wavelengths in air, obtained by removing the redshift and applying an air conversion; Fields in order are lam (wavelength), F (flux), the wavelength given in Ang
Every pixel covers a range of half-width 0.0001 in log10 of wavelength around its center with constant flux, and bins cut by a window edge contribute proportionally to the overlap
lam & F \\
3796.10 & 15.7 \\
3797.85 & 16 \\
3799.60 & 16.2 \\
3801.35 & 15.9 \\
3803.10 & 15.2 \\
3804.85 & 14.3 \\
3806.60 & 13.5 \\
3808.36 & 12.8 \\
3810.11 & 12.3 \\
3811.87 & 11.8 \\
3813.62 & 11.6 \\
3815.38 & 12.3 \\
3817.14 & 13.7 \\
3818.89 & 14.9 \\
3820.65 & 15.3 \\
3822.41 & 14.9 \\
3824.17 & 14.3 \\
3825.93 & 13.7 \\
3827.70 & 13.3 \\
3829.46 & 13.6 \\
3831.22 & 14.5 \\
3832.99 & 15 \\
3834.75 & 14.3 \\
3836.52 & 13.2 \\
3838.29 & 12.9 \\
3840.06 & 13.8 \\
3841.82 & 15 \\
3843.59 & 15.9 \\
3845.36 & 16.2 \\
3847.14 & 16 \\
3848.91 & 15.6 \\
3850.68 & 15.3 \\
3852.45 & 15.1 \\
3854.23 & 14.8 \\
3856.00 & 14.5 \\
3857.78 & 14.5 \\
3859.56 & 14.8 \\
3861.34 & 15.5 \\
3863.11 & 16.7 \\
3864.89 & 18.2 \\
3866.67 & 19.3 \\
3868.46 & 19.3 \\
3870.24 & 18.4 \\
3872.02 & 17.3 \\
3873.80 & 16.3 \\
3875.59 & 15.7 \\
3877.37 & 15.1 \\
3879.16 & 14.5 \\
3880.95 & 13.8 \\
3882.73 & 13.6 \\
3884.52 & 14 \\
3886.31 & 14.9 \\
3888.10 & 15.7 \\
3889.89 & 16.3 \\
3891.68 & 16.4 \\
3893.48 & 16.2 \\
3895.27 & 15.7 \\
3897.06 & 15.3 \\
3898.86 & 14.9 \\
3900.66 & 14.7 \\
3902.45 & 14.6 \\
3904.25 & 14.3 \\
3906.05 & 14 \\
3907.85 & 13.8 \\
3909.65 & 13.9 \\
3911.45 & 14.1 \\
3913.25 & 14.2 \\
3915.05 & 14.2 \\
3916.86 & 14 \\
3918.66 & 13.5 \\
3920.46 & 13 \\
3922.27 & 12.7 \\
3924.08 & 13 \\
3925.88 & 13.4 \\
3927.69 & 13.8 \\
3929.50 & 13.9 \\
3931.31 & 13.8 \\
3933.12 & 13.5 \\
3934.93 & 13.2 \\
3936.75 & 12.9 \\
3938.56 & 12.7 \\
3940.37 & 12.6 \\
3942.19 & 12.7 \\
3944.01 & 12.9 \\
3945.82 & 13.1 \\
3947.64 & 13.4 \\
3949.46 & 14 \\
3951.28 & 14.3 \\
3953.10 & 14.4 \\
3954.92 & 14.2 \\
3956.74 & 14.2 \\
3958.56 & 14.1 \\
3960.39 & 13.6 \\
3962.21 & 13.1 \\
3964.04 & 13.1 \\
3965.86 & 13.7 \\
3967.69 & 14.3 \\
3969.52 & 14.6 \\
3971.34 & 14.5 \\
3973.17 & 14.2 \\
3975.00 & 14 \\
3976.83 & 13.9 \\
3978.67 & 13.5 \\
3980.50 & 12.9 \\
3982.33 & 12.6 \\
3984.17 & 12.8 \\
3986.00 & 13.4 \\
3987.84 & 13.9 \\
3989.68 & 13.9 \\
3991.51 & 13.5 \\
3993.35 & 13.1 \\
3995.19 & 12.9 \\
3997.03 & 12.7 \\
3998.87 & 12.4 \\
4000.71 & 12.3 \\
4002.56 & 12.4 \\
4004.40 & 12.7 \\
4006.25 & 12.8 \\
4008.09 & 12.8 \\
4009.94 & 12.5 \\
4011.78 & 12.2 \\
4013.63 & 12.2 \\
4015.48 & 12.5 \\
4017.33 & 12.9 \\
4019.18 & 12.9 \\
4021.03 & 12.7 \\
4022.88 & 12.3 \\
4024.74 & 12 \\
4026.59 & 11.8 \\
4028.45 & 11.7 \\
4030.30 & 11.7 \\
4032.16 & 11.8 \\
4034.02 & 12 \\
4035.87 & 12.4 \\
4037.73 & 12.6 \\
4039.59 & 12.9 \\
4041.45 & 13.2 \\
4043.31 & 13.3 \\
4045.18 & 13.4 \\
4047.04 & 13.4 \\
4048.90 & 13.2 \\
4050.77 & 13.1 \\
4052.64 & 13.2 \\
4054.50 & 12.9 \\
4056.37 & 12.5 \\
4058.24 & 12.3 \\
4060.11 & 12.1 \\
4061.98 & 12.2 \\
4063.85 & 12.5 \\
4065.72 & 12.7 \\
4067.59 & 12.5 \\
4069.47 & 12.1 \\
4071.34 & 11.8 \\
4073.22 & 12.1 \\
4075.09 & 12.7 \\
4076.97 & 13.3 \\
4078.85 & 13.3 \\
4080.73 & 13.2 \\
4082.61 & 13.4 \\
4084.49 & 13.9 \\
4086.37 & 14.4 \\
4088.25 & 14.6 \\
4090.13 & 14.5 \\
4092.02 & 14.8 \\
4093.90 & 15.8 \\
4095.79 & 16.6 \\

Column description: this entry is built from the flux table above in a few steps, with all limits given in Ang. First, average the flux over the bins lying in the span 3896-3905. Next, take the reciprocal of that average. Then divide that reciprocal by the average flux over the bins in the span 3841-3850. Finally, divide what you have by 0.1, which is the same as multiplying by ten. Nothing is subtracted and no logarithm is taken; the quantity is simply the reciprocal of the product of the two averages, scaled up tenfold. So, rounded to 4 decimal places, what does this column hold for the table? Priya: 0.0430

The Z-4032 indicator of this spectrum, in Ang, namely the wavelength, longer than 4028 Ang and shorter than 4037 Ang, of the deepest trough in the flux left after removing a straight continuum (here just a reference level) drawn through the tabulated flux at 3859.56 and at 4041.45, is 4028.45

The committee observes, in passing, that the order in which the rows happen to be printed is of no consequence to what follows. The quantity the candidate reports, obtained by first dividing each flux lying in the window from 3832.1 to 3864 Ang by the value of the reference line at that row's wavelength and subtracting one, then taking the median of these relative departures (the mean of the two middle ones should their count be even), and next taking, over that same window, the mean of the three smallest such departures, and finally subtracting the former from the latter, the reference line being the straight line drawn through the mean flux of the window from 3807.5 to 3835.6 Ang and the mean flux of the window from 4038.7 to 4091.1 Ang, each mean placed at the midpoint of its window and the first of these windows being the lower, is -0.125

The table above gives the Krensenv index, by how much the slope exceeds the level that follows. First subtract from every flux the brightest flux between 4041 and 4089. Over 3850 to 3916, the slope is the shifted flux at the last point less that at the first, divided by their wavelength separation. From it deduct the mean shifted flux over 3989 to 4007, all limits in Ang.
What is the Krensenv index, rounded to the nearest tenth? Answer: 1.7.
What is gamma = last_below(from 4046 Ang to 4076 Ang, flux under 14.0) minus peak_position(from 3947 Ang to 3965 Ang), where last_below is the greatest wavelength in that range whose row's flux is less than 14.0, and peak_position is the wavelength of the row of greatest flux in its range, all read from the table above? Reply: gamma 122.0 Ang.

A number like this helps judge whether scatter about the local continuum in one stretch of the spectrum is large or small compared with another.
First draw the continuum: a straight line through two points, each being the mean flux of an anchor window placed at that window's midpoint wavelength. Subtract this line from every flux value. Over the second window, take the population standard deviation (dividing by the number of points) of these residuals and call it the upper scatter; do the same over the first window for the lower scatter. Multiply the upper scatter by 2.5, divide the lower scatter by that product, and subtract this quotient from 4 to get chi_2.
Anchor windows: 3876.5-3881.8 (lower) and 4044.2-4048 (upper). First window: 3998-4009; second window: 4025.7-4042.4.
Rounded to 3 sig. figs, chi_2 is 3.84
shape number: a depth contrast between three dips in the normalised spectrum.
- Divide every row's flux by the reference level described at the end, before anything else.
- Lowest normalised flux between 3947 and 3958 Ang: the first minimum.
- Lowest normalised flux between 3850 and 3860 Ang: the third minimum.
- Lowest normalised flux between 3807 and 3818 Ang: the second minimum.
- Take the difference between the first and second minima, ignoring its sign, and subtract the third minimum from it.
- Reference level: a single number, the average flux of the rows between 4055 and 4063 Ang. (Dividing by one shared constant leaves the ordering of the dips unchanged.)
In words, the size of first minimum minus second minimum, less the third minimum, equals -1.03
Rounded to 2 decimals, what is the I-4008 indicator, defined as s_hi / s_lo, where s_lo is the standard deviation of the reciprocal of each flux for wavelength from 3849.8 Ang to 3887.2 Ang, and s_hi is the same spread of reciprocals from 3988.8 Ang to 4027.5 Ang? 0.45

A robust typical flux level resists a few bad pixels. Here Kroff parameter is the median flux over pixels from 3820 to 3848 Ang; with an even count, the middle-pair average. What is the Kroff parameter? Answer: 14.4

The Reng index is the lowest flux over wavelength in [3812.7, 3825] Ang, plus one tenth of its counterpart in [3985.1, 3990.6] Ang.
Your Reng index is 12.9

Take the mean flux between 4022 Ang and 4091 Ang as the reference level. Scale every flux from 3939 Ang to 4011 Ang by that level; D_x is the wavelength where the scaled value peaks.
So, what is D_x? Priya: 3969.52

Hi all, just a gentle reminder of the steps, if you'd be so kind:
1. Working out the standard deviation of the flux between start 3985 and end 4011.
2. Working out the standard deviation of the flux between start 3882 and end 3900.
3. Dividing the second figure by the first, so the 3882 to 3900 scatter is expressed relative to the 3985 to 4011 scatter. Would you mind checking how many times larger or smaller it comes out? 1.8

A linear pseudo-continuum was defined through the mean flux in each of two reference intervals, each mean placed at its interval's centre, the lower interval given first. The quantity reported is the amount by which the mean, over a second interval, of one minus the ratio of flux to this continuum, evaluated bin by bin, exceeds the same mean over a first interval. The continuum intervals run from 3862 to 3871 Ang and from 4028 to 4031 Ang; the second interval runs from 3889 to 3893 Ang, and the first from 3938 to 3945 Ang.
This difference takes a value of -0.11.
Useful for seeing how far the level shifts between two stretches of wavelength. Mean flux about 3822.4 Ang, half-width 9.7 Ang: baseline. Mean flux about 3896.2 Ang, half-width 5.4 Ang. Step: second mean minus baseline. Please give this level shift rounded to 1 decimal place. 1.7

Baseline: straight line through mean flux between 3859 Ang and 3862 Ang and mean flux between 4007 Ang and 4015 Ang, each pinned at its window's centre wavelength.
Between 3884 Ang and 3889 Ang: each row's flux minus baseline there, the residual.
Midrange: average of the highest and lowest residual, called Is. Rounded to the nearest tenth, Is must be 0.2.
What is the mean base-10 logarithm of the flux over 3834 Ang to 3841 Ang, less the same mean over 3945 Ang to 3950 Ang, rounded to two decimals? 0.00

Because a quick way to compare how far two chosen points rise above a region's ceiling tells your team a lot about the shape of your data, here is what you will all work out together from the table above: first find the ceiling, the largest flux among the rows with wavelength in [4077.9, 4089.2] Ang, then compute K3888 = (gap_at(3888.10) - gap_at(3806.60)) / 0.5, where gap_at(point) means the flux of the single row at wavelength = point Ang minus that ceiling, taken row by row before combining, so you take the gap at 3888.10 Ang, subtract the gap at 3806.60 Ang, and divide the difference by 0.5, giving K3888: 4.4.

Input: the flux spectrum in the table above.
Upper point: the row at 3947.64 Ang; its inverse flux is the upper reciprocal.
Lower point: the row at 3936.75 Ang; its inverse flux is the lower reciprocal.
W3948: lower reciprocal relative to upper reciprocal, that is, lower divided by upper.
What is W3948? 1.04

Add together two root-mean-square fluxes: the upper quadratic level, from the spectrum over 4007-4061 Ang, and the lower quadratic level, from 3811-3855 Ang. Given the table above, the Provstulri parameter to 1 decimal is 26.9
